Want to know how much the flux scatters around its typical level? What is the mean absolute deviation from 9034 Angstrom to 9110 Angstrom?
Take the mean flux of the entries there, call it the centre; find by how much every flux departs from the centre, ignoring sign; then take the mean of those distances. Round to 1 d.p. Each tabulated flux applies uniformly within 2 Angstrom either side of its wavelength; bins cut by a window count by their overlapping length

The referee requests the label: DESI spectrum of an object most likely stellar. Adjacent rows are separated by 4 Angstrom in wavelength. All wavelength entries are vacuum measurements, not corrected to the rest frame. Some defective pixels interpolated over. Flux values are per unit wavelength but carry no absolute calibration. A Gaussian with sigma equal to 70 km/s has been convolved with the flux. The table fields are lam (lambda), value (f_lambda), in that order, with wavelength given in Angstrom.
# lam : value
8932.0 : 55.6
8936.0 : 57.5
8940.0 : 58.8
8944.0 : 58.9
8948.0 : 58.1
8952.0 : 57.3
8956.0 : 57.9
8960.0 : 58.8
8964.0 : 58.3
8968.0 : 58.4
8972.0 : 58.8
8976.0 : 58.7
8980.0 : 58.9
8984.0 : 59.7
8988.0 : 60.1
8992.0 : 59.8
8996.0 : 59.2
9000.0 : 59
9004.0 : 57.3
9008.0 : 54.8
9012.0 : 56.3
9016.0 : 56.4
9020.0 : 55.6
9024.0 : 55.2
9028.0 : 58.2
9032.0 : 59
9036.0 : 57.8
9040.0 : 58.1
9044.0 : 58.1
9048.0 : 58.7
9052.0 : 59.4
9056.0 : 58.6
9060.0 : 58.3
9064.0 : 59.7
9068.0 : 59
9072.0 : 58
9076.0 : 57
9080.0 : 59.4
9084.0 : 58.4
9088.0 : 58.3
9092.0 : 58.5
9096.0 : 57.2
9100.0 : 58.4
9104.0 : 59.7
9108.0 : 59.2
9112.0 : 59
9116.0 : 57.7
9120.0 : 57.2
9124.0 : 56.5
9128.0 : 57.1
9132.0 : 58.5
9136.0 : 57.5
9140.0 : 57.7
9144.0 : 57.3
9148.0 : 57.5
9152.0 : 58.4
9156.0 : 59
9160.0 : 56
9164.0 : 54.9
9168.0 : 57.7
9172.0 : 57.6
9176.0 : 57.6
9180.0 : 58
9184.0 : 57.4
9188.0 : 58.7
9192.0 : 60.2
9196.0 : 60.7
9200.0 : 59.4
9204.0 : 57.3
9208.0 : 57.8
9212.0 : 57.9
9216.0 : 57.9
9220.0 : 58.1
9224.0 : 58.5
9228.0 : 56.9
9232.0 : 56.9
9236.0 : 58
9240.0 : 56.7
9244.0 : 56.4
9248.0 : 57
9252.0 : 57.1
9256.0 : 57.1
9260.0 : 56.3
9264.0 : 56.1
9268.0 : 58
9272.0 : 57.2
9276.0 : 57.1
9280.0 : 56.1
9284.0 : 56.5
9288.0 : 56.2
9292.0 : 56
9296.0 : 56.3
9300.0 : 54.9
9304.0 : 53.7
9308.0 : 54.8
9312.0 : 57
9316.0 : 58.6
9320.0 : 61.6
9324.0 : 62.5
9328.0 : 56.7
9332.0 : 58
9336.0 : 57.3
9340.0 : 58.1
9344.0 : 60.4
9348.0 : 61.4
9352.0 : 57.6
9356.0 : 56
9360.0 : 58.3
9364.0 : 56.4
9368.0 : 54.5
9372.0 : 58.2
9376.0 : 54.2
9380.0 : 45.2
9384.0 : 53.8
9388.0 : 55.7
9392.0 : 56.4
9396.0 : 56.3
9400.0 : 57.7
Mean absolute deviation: 0.6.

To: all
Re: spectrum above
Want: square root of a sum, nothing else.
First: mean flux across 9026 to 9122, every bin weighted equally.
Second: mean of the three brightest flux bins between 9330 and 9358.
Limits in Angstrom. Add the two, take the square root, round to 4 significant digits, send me 10.88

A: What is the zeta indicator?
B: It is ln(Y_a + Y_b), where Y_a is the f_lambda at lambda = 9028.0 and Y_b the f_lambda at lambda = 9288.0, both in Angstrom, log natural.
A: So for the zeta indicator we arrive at 4.74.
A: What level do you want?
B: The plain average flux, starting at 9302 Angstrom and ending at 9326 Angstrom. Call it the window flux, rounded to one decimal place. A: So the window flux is 58.0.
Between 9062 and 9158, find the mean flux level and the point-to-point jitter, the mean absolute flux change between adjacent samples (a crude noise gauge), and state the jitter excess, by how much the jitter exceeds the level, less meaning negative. -57.4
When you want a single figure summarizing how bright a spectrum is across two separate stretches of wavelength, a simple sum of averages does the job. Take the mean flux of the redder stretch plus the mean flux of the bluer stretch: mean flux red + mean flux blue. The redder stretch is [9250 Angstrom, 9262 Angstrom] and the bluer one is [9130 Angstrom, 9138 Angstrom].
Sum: 115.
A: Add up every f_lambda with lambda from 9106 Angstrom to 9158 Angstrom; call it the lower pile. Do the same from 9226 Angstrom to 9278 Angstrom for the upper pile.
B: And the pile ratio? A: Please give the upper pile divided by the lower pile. 0.98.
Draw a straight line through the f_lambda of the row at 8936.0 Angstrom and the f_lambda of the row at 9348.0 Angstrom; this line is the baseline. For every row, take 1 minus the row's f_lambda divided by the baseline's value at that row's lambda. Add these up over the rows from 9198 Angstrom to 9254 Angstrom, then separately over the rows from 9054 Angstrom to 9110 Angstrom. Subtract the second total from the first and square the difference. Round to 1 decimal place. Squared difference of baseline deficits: 0.3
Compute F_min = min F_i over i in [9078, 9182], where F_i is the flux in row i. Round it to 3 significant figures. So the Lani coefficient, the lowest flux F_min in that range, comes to 54.9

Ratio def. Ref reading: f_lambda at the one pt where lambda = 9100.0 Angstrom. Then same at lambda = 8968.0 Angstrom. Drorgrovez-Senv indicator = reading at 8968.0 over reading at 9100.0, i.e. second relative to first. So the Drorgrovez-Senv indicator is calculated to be 1.00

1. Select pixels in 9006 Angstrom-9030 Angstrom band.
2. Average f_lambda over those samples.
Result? 56.1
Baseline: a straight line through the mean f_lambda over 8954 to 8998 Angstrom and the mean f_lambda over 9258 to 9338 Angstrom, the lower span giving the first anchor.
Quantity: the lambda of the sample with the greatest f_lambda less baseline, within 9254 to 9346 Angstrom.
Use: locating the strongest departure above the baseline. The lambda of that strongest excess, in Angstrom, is 9324.0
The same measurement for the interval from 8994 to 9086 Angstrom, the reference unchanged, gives 9064.0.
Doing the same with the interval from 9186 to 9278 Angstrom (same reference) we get 9196.0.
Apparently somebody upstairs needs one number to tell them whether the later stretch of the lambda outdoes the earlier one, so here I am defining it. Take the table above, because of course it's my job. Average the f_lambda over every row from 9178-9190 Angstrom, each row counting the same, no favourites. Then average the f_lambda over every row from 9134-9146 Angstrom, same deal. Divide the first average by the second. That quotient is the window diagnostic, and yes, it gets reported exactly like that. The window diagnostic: 1.009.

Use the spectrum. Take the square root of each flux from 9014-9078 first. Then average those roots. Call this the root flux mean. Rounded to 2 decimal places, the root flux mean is 7.61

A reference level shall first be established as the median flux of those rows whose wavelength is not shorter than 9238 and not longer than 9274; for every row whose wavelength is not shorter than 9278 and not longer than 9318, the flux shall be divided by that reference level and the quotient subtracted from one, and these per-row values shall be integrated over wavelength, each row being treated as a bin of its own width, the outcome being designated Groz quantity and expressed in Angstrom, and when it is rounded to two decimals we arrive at 0.69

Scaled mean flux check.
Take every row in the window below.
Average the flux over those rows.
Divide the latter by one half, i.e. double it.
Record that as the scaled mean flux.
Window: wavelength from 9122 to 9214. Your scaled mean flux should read 116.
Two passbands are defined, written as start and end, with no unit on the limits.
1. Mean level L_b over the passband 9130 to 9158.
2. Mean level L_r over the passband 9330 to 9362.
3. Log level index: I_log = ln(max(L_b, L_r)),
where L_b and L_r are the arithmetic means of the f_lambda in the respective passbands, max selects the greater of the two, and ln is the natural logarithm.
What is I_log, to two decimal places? 4.07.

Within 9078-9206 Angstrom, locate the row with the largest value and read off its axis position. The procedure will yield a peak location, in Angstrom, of 9196.0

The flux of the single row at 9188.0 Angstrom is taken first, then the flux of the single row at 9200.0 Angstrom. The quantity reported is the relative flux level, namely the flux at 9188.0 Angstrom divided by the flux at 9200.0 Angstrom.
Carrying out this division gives 0.99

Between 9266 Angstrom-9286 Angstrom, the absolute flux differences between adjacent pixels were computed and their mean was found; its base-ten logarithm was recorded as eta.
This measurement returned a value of -0.24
